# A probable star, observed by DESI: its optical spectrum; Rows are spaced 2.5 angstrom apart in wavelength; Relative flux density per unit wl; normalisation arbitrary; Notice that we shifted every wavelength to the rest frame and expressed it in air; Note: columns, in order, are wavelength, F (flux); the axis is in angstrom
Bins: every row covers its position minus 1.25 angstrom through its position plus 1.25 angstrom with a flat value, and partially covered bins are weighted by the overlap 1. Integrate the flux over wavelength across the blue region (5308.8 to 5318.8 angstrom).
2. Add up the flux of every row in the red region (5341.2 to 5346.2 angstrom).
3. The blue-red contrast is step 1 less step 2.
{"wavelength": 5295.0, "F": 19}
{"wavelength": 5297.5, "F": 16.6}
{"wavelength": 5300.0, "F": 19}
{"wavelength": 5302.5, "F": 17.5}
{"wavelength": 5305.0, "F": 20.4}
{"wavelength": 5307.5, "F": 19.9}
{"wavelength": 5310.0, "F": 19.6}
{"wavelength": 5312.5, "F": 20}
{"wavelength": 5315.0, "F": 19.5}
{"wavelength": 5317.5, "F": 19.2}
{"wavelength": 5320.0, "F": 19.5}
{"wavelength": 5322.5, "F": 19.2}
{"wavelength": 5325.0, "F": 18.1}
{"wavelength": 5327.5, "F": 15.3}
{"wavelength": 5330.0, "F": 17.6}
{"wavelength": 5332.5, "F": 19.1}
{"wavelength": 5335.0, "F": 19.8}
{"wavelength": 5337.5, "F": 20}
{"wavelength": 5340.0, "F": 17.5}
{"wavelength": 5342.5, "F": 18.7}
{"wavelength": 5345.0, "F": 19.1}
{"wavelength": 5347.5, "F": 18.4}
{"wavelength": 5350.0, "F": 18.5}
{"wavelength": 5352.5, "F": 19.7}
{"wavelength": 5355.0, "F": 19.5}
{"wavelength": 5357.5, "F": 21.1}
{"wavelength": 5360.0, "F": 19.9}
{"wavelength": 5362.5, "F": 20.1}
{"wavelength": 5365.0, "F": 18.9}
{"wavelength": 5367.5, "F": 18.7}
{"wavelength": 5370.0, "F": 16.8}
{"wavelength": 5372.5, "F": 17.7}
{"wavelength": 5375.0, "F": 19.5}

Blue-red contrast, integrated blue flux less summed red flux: 158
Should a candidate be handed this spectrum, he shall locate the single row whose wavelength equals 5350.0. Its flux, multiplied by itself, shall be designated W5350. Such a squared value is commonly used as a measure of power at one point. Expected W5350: 342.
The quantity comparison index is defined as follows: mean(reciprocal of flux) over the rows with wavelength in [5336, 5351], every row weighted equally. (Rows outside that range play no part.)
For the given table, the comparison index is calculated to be 0.054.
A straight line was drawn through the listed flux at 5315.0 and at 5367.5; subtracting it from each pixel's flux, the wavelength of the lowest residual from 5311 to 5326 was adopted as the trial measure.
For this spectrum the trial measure 5325.0 angstrom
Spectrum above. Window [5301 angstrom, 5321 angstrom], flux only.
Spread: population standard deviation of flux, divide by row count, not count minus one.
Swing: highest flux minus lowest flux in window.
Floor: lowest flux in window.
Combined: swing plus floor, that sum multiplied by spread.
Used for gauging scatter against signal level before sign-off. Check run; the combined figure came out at 17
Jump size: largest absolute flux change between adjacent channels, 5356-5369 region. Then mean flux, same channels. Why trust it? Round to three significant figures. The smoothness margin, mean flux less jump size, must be 18.5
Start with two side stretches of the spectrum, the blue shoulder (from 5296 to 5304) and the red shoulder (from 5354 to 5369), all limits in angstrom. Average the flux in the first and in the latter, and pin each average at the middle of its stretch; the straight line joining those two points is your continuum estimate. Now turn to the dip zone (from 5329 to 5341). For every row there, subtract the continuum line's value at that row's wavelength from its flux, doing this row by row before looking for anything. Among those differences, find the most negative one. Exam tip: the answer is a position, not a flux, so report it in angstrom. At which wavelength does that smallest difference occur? 5340.0 angstrom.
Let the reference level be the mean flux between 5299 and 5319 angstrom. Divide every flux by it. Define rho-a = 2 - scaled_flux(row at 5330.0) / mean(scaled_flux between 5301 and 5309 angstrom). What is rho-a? 1.09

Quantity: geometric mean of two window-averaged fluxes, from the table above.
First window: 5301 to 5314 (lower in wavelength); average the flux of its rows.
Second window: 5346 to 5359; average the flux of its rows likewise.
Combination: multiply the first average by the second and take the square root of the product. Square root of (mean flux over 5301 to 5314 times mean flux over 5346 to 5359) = 19.5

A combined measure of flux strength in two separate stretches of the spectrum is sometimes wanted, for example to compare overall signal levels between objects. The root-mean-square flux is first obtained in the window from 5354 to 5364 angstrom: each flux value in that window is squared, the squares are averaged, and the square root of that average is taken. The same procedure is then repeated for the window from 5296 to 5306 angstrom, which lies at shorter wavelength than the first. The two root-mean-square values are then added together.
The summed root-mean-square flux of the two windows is 38.6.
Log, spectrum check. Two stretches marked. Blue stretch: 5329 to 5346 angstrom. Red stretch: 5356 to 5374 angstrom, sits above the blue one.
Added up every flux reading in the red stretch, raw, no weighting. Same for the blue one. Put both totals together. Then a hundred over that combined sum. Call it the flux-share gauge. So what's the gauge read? 0.3774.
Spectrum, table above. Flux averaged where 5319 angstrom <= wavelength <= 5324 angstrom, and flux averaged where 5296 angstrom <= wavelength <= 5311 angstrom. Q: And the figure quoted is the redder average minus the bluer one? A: 0.5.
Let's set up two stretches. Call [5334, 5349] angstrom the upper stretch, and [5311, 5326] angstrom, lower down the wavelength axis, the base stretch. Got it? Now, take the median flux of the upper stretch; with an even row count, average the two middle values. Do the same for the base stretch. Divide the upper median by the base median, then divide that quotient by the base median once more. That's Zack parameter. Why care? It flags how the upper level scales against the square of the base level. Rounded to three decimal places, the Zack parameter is 0.050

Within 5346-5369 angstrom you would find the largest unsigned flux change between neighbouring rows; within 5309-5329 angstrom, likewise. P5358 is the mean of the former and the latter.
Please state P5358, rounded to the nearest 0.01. 2.20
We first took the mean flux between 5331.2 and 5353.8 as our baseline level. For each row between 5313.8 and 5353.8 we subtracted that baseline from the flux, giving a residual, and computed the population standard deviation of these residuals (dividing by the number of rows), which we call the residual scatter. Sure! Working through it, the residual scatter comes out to 1.14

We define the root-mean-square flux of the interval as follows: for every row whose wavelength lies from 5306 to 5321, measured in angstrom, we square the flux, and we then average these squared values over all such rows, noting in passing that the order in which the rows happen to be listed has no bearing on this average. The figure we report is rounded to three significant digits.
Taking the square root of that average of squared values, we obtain 19.6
